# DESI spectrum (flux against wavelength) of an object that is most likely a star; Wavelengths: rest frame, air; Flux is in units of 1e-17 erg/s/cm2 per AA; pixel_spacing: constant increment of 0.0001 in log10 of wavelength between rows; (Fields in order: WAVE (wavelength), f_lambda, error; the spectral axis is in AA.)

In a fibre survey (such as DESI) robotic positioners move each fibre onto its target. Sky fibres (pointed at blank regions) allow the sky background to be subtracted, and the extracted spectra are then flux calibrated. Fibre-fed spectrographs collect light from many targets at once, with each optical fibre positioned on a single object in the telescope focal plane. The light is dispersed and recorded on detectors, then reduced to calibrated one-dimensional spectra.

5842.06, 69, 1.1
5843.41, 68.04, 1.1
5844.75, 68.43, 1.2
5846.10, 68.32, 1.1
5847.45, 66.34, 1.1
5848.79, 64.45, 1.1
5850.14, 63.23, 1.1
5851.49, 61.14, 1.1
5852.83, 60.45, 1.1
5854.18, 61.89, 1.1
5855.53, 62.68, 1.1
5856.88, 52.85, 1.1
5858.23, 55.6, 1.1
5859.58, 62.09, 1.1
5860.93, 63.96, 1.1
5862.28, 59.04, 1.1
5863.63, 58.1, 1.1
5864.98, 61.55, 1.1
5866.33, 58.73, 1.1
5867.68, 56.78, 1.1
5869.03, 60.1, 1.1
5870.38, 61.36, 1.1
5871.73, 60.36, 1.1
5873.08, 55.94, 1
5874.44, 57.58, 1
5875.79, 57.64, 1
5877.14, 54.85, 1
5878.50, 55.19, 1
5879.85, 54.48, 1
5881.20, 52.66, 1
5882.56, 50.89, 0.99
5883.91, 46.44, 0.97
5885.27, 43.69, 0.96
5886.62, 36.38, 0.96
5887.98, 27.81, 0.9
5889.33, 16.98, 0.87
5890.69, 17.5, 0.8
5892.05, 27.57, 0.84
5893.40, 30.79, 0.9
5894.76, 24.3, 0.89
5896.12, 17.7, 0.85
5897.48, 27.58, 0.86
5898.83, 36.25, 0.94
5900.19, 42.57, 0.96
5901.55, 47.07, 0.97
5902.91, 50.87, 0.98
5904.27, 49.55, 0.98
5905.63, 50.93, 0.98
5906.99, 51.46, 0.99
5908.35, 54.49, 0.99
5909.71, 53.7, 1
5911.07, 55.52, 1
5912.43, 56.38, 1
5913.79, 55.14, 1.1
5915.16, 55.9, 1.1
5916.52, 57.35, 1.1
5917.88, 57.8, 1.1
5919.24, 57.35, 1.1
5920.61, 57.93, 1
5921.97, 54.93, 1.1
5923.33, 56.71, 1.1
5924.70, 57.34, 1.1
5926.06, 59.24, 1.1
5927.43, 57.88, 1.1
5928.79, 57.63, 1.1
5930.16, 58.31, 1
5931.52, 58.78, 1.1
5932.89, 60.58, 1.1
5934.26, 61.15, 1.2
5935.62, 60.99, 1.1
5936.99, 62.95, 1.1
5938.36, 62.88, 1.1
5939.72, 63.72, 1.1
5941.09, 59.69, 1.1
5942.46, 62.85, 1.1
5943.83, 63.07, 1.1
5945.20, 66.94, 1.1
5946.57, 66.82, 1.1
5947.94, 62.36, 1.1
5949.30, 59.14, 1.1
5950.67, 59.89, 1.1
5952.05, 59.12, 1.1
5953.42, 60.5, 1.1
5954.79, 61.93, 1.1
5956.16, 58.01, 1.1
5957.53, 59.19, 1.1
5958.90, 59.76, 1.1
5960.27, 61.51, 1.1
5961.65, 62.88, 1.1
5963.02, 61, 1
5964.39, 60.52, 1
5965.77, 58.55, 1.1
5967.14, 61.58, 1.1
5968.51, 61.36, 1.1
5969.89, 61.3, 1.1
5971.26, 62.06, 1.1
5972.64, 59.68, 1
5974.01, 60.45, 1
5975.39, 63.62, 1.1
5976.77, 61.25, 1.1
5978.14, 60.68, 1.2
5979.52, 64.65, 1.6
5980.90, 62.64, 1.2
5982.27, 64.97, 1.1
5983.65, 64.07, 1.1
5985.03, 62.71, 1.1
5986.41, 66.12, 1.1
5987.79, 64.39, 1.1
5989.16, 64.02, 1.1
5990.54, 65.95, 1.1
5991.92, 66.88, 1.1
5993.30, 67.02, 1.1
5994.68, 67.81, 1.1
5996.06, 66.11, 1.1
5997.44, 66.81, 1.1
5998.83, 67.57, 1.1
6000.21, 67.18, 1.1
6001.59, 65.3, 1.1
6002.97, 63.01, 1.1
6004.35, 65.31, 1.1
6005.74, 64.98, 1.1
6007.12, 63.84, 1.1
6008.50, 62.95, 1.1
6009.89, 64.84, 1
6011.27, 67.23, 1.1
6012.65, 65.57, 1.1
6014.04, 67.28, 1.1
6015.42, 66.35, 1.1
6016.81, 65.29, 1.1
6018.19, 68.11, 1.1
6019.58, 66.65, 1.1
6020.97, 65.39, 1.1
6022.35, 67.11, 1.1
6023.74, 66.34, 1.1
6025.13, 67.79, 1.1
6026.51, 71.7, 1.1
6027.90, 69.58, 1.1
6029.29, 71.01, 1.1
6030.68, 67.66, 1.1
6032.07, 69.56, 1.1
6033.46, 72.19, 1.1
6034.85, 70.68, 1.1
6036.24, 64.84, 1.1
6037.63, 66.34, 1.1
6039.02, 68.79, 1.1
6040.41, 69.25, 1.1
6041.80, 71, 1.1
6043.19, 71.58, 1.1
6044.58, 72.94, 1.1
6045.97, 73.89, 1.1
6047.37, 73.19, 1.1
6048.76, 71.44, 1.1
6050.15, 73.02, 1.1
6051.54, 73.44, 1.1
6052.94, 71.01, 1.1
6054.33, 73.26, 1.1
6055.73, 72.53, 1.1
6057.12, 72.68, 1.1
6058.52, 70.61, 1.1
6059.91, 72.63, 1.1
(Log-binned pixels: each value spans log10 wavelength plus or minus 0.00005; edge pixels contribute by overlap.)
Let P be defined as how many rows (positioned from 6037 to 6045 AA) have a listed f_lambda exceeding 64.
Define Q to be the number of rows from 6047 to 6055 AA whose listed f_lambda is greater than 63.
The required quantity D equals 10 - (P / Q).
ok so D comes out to 9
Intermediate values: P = 6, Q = 6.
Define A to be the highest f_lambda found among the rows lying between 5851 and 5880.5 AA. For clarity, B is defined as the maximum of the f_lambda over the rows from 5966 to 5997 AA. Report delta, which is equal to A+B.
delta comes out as 132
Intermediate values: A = 63.96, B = 67.81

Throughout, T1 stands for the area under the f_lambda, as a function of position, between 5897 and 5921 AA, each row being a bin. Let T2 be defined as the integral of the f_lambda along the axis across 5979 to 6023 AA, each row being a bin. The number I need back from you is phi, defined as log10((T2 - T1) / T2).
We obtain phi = -0.240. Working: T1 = 1227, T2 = 2885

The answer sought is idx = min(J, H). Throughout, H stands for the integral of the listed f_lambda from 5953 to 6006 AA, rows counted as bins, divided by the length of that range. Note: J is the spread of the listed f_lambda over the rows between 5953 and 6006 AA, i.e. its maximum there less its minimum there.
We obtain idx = 9.8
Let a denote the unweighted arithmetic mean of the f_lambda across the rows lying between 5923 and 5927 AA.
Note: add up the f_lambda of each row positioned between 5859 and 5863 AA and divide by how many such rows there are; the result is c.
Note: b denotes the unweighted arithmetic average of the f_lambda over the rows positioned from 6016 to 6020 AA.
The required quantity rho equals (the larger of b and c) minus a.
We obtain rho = 9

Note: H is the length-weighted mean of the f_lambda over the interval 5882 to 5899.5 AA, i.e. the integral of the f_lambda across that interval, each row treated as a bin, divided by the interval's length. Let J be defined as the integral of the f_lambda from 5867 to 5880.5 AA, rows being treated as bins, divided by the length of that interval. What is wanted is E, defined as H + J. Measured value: 88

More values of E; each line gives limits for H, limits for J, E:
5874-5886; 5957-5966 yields 113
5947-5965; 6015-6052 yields 130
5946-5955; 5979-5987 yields 125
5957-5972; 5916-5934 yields 119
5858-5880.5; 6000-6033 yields 125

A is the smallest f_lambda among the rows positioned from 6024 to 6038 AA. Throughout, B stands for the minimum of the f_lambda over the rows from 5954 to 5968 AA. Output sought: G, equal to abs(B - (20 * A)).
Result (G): 1239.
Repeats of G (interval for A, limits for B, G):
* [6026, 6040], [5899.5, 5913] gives 1254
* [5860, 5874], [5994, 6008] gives 1056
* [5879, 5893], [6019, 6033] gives 274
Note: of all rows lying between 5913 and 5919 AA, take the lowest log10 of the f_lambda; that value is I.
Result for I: 1.74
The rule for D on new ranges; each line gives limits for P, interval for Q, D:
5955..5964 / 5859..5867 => 10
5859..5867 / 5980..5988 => 10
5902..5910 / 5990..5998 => 10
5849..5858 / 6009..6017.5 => 10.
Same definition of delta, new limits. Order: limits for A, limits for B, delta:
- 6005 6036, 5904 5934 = 133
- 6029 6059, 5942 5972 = 141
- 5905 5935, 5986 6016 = 129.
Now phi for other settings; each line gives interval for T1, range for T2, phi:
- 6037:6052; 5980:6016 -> -0.263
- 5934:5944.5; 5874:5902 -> -0.394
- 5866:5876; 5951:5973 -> -0.252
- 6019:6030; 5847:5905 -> -0.132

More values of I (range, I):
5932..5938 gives 1.78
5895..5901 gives 1.25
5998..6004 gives 1.80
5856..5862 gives 1.72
